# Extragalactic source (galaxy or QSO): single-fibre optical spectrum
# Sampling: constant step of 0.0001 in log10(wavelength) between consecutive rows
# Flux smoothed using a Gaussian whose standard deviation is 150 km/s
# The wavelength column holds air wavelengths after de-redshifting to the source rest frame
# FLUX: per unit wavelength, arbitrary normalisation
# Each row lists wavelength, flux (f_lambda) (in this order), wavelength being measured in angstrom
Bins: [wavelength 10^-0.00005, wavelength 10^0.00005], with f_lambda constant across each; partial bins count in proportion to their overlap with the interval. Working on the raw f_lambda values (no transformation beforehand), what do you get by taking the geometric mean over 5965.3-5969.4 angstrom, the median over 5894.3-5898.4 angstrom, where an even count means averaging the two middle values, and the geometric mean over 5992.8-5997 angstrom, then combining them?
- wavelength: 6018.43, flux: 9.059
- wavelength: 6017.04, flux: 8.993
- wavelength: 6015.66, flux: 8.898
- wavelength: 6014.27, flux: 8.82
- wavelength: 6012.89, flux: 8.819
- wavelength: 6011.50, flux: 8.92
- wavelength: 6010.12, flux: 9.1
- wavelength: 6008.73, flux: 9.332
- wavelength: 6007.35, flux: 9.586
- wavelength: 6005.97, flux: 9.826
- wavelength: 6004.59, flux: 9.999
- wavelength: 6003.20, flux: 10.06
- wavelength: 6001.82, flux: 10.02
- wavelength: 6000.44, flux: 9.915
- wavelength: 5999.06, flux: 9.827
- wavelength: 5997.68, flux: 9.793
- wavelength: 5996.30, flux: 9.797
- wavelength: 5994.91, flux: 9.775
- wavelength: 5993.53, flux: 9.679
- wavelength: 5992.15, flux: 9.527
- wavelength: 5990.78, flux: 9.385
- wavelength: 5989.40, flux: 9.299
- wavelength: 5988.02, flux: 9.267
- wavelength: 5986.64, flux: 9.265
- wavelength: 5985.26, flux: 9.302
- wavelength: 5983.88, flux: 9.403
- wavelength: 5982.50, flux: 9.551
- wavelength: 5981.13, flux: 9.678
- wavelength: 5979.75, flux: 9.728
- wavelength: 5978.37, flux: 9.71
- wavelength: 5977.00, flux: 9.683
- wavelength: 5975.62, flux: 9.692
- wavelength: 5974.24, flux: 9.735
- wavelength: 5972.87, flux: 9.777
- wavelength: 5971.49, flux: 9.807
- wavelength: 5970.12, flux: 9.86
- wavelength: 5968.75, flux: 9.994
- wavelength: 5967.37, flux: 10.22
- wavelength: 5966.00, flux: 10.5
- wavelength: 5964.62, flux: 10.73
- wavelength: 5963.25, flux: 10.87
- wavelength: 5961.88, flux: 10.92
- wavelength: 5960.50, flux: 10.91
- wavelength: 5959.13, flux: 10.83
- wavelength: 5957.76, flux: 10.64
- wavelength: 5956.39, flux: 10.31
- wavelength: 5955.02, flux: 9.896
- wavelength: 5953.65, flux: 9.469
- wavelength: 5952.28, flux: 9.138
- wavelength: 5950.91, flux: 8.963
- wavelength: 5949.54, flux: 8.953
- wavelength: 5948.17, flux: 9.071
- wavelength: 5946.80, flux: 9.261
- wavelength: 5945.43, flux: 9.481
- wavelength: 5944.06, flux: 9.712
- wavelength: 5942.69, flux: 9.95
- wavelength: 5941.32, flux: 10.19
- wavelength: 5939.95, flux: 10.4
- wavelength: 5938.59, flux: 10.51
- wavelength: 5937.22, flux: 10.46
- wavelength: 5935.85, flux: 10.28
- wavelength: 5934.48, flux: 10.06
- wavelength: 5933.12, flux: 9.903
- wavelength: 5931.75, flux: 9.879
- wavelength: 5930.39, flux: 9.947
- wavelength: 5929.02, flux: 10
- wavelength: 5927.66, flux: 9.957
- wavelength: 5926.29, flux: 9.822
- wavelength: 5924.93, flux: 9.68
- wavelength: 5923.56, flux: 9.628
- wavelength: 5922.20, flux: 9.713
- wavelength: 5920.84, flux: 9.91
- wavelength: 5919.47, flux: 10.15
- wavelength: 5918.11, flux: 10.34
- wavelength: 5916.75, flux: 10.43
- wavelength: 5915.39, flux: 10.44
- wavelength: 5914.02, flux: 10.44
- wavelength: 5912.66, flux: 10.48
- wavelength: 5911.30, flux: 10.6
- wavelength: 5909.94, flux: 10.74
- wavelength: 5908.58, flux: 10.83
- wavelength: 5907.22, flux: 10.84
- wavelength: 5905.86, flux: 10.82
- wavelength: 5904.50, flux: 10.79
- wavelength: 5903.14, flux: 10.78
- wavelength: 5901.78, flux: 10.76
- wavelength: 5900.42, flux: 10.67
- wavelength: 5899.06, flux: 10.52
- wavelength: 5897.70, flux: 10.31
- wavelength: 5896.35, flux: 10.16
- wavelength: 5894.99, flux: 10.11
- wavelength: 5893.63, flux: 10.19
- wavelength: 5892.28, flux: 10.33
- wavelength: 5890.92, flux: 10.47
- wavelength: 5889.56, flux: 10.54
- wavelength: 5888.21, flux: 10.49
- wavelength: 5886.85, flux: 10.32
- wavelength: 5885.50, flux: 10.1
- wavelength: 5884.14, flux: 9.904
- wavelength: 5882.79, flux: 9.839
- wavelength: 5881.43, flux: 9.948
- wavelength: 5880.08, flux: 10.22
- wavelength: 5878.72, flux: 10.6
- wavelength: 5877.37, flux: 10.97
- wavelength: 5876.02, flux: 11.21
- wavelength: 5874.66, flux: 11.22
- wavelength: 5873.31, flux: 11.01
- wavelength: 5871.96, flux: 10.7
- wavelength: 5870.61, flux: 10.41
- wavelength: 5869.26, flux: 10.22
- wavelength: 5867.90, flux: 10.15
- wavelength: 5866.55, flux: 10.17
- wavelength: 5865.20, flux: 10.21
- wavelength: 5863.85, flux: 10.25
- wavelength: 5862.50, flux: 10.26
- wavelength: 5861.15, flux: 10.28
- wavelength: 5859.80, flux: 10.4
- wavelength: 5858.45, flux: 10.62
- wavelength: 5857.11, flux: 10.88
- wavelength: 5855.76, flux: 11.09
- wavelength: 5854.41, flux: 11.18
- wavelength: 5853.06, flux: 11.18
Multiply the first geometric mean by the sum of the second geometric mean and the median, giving 204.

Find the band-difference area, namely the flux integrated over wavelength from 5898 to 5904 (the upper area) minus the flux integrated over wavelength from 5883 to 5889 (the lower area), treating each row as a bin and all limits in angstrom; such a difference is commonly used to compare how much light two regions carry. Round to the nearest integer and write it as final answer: 3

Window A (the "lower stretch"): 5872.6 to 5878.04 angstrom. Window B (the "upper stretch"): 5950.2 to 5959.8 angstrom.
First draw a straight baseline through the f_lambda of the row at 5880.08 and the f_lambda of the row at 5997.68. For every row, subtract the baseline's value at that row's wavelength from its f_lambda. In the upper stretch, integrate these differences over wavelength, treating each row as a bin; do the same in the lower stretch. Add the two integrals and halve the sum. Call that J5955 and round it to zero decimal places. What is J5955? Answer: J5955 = 2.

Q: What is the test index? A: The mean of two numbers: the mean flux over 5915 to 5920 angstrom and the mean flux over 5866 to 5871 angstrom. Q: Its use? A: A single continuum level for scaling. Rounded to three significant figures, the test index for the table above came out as 10.3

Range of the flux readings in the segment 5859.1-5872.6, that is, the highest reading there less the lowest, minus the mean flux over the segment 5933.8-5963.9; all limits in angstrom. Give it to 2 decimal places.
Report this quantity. -9.46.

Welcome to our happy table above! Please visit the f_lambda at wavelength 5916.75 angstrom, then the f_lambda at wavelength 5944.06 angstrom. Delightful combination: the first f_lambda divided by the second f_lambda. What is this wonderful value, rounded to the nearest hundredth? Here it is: 1.07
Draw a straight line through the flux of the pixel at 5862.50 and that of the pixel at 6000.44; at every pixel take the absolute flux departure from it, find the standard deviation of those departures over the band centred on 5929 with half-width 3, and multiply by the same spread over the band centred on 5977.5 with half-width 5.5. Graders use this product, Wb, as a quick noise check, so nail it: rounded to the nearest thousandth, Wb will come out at 0.004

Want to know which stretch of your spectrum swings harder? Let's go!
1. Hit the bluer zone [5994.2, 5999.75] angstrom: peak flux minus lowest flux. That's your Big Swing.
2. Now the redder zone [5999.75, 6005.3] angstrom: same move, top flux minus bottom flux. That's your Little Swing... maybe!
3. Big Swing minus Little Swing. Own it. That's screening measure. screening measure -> -0.09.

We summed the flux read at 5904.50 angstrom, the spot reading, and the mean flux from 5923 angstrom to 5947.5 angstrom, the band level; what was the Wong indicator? 20.7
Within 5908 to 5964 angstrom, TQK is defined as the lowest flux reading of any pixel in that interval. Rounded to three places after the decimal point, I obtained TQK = 8.953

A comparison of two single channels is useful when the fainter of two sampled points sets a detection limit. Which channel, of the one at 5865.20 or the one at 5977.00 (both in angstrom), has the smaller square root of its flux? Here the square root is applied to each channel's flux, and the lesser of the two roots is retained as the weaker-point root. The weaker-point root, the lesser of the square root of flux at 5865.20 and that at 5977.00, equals 3.11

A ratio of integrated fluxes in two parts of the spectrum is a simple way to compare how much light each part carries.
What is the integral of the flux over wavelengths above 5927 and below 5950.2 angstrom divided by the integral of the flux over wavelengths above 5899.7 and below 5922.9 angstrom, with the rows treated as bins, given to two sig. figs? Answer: 0.94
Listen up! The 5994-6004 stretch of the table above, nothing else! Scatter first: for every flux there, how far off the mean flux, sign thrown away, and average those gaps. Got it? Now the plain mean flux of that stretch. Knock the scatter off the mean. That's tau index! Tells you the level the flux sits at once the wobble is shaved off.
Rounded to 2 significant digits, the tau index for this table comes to 9.8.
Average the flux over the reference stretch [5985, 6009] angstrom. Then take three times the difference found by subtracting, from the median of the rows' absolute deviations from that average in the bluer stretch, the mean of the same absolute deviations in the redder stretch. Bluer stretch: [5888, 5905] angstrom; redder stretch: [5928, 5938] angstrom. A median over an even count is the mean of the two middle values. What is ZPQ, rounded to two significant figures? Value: 1.2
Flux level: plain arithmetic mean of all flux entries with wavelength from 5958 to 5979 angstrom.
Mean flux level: 10.2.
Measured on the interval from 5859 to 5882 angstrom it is 10.5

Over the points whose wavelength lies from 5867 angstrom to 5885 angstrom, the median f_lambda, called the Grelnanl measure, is 10.4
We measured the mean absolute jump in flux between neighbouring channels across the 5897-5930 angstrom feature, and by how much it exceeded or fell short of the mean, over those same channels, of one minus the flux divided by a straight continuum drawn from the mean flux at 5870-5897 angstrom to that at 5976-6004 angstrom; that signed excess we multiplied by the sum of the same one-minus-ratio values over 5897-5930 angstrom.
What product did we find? -0.037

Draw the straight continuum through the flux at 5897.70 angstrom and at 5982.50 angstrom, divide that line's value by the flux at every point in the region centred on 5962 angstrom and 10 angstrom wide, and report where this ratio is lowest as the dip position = 5961.88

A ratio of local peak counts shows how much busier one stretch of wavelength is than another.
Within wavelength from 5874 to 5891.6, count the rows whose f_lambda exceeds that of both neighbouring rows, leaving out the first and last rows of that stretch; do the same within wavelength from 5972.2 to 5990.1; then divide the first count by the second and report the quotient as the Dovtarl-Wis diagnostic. 1.0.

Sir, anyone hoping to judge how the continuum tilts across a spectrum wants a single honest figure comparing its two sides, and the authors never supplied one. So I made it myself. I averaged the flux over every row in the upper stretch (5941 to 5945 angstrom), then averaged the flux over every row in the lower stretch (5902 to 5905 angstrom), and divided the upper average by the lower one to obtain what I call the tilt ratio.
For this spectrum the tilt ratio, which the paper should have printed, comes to 0.92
